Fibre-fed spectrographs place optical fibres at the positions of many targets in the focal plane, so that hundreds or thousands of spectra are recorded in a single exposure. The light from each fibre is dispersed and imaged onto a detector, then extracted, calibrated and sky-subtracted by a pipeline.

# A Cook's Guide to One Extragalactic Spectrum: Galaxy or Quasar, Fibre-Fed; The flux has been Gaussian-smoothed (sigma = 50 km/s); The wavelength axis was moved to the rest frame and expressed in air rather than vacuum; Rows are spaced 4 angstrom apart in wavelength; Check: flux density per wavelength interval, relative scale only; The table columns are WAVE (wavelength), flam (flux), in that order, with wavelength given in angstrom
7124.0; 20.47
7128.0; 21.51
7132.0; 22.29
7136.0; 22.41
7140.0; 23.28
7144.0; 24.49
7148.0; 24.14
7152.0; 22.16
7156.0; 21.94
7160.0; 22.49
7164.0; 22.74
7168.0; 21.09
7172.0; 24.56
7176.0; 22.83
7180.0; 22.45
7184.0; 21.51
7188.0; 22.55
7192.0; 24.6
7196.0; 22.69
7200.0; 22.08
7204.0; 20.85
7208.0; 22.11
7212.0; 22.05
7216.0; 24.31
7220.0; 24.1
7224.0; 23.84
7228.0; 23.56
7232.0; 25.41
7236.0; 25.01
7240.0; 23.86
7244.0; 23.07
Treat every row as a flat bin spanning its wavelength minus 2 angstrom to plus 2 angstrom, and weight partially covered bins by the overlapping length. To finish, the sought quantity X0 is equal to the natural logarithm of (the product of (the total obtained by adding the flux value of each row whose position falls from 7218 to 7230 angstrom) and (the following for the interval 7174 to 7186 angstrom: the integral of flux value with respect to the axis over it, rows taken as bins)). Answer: 9.858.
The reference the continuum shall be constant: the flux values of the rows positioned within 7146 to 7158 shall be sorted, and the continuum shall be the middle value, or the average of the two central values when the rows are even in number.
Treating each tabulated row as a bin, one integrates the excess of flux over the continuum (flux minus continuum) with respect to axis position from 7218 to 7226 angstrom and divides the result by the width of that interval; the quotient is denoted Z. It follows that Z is 1.8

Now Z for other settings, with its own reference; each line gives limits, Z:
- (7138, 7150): 1.8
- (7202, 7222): 0.5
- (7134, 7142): 0.7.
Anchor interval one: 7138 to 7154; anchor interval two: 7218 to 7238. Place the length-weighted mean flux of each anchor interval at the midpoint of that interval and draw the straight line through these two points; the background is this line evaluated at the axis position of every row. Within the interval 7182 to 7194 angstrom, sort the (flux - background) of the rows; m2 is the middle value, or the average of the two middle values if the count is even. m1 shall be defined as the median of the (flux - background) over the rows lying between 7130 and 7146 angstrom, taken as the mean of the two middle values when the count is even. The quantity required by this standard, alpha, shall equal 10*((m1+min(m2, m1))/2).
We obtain -10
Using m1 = -0.6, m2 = -1.4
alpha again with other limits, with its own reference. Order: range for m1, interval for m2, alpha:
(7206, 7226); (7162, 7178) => -7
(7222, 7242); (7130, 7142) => -8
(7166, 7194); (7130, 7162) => -14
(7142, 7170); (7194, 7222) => -16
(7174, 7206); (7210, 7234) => -14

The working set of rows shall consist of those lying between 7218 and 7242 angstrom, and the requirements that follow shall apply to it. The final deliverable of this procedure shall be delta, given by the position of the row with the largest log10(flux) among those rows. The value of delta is 7232.0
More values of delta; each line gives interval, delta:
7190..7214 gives 7192.0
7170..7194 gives 7192.0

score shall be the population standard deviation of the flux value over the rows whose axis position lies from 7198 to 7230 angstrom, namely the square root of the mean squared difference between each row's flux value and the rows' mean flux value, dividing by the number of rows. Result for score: 1.17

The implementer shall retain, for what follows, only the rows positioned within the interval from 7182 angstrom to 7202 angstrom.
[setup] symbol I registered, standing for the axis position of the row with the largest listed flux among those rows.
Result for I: 7192.0 angstrom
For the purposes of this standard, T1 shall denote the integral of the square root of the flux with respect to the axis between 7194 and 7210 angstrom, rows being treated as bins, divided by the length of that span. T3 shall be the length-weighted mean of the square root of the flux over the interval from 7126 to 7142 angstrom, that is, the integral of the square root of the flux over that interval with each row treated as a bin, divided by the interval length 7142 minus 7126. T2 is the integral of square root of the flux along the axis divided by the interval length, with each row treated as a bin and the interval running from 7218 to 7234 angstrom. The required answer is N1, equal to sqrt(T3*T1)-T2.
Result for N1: -0.22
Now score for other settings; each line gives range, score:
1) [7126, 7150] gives 1.05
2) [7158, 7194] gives 1.12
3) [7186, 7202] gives 0.96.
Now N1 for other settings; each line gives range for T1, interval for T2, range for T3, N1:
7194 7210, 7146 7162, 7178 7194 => -0.04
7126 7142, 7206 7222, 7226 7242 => 0.03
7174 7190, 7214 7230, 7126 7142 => -0.17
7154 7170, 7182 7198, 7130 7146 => -0.03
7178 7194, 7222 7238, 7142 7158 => -0.15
